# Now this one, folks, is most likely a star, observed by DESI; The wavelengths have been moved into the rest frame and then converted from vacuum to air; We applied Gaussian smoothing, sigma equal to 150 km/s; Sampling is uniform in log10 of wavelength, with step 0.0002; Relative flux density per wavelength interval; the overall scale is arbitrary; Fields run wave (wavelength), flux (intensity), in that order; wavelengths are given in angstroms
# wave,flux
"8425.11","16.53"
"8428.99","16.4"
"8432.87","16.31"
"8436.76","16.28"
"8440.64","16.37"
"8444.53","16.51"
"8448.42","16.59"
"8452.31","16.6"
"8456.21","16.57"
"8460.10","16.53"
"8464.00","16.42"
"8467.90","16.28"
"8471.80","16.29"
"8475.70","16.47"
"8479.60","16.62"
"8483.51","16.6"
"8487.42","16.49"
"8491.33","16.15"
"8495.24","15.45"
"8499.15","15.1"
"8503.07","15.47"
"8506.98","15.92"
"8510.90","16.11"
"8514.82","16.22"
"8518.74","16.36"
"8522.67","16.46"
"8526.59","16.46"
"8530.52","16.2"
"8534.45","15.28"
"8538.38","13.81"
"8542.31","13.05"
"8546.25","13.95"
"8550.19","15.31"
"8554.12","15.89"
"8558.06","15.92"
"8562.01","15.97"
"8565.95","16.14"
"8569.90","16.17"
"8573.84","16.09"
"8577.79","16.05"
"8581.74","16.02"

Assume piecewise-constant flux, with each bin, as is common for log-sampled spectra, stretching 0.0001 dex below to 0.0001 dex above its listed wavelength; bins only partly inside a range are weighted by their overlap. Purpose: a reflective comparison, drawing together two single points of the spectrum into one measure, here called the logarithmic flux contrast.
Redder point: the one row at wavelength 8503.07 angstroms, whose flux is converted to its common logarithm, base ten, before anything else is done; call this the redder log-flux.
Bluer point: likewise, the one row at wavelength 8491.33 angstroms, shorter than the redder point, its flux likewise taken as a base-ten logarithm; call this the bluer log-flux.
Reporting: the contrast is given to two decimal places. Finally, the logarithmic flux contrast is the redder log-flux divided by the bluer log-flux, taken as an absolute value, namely 0.98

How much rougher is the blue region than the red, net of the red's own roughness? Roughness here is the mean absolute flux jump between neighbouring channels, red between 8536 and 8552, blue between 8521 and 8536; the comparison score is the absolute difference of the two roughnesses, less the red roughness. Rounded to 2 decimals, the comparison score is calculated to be -0.39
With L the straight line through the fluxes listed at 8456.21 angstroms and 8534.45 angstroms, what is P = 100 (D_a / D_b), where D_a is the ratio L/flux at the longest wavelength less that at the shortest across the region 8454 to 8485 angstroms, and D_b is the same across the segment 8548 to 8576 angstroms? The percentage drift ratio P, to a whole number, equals 40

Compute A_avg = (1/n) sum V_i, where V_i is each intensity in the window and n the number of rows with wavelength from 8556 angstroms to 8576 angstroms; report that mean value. 16.1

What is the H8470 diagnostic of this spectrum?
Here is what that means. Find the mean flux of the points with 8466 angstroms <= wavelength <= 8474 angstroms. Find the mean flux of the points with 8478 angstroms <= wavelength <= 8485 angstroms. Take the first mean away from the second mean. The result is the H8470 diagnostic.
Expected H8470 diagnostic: 0.3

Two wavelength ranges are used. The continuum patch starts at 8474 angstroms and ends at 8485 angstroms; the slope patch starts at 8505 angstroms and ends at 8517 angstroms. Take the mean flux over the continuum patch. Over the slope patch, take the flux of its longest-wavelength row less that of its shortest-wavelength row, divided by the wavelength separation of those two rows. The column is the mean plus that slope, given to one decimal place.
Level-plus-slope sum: 16.6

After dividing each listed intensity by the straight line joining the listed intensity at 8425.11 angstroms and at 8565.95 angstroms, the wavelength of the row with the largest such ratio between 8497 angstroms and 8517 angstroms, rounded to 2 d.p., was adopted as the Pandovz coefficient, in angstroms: 8514.82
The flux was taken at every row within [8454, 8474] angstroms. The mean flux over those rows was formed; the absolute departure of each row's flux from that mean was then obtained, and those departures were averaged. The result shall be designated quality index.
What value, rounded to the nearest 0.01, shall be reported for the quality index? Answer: 0.11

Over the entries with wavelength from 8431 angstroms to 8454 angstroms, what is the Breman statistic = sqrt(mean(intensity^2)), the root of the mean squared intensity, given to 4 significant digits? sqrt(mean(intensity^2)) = 16.44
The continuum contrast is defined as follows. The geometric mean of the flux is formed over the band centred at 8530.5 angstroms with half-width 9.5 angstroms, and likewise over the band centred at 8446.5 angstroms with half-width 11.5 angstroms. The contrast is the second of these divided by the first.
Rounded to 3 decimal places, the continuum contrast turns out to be 1.056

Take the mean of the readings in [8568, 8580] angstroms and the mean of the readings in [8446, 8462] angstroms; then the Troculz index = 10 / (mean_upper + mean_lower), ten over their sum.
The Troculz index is 0.306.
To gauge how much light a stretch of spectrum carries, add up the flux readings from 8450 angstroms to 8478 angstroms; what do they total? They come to 115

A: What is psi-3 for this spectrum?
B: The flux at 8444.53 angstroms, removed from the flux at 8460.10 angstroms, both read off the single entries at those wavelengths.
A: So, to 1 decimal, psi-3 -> 0.0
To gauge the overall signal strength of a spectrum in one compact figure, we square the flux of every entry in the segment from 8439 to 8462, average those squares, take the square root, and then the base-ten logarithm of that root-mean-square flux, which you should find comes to 1.22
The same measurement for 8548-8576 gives 1.20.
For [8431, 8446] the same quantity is 1.21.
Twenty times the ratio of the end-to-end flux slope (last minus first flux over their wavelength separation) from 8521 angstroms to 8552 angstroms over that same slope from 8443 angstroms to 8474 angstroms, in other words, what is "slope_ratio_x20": 104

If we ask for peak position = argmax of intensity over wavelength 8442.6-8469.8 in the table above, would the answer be 8452.31 angstroms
